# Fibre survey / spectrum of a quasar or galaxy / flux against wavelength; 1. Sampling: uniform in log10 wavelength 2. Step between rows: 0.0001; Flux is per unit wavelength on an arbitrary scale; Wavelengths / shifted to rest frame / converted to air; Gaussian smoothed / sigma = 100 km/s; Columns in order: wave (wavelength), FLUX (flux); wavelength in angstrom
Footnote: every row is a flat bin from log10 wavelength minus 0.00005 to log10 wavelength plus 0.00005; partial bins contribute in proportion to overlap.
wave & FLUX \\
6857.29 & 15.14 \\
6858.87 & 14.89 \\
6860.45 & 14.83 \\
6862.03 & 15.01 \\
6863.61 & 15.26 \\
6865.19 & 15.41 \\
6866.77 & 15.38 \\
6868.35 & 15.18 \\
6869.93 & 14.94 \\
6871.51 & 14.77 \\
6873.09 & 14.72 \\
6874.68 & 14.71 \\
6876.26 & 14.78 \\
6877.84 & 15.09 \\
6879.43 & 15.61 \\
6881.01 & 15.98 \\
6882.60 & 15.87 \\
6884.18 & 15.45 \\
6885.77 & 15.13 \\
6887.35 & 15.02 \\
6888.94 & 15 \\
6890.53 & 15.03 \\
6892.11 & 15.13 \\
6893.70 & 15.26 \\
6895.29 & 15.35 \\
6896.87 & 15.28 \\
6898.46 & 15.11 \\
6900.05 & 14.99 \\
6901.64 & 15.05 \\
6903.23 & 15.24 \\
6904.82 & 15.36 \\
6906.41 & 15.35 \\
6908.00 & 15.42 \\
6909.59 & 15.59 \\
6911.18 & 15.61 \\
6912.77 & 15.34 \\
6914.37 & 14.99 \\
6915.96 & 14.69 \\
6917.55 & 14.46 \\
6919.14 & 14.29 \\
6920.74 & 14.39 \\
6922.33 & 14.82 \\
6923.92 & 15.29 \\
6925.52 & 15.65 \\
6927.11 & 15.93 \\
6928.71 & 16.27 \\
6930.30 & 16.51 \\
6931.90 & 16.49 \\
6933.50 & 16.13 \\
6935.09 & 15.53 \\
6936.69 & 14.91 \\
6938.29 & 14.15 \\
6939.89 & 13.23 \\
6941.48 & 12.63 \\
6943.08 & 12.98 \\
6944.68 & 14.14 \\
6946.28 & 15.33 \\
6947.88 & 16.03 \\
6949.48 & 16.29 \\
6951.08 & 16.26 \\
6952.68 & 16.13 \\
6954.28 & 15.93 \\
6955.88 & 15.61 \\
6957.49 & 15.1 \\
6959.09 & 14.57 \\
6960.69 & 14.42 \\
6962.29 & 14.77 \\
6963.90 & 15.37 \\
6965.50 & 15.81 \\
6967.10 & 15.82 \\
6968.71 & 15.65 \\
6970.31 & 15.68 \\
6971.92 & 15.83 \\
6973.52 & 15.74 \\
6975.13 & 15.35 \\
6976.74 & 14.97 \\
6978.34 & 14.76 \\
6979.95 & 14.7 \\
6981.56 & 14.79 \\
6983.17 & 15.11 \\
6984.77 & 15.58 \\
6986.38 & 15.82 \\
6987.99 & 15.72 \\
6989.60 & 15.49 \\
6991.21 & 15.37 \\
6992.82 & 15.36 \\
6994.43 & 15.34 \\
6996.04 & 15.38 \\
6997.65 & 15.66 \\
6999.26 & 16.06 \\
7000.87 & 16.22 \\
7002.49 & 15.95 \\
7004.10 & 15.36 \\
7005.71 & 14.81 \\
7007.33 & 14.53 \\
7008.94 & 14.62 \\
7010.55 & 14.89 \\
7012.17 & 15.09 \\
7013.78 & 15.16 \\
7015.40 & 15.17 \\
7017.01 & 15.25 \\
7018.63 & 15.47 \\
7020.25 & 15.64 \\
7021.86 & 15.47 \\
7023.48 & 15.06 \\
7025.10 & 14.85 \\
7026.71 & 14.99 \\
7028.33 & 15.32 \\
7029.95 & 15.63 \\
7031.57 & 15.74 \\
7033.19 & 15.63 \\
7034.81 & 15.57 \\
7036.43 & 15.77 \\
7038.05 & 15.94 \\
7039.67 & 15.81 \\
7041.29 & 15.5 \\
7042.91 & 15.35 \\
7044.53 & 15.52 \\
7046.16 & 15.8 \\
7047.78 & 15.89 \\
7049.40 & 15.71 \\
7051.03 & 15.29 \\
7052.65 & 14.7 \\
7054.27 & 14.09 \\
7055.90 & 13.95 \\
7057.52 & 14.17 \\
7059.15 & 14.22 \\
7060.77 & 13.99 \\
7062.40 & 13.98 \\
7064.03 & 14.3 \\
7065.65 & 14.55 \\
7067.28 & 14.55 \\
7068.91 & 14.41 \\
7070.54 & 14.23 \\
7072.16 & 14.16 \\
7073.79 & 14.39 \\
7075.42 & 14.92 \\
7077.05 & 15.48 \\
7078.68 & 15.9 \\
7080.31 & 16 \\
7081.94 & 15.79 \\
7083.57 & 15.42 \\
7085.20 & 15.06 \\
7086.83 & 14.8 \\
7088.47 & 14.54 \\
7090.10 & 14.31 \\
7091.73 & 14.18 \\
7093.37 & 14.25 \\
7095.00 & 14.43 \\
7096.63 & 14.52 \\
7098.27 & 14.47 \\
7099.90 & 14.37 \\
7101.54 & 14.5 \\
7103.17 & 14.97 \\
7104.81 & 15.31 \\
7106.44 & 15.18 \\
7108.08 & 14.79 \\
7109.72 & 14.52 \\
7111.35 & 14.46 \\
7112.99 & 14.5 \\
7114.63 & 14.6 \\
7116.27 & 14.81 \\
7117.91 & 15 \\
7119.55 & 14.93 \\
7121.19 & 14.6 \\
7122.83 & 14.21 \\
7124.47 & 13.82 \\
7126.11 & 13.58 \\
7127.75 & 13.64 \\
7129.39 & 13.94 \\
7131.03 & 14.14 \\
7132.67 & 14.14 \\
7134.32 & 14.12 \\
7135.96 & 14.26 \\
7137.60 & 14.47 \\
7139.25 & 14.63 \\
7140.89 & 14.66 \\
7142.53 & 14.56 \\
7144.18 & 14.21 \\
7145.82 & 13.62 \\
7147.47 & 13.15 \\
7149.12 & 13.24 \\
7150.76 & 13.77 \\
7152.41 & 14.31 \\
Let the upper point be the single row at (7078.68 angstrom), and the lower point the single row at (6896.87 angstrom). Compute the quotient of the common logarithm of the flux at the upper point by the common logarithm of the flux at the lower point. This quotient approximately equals 1.01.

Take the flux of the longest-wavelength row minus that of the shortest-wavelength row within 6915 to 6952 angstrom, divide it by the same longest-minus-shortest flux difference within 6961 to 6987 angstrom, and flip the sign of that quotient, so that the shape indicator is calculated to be -1.5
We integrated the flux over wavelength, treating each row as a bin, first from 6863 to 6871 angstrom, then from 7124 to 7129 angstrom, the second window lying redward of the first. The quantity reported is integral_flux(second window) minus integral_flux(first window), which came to -53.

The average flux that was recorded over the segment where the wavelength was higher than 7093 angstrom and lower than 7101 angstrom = 14.4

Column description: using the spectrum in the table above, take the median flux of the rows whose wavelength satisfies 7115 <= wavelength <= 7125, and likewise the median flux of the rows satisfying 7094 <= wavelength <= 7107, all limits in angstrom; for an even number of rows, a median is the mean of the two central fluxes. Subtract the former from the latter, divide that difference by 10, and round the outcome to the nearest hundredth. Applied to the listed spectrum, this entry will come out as -0.02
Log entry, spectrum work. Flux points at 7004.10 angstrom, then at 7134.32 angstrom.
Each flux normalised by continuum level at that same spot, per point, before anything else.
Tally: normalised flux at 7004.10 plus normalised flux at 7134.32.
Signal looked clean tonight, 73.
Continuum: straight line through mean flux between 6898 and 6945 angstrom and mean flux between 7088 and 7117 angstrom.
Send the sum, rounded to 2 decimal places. 2.01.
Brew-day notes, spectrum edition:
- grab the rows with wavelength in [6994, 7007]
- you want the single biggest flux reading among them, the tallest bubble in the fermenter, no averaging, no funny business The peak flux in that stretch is 16.22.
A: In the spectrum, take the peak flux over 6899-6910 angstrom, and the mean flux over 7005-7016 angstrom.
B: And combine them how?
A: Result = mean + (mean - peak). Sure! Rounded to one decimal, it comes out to 14.2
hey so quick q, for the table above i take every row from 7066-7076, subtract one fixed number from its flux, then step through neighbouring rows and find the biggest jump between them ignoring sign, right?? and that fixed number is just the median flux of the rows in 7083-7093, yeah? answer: 0.53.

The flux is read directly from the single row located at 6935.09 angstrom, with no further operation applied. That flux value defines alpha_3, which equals 15.53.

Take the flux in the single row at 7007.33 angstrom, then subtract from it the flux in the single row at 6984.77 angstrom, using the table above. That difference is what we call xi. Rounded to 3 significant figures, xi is -1.05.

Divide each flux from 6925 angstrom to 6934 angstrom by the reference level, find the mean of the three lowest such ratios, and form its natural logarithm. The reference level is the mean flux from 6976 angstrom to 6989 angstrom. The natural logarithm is 0.05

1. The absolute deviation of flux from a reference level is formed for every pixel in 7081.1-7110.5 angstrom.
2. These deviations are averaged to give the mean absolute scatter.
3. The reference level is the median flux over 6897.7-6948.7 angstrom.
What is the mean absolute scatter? 0.60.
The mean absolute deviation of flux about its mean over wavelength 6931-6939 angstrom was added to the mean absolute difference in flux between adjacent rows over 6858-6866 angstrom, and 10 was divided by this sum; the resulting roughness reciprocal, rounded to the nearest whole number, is 11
